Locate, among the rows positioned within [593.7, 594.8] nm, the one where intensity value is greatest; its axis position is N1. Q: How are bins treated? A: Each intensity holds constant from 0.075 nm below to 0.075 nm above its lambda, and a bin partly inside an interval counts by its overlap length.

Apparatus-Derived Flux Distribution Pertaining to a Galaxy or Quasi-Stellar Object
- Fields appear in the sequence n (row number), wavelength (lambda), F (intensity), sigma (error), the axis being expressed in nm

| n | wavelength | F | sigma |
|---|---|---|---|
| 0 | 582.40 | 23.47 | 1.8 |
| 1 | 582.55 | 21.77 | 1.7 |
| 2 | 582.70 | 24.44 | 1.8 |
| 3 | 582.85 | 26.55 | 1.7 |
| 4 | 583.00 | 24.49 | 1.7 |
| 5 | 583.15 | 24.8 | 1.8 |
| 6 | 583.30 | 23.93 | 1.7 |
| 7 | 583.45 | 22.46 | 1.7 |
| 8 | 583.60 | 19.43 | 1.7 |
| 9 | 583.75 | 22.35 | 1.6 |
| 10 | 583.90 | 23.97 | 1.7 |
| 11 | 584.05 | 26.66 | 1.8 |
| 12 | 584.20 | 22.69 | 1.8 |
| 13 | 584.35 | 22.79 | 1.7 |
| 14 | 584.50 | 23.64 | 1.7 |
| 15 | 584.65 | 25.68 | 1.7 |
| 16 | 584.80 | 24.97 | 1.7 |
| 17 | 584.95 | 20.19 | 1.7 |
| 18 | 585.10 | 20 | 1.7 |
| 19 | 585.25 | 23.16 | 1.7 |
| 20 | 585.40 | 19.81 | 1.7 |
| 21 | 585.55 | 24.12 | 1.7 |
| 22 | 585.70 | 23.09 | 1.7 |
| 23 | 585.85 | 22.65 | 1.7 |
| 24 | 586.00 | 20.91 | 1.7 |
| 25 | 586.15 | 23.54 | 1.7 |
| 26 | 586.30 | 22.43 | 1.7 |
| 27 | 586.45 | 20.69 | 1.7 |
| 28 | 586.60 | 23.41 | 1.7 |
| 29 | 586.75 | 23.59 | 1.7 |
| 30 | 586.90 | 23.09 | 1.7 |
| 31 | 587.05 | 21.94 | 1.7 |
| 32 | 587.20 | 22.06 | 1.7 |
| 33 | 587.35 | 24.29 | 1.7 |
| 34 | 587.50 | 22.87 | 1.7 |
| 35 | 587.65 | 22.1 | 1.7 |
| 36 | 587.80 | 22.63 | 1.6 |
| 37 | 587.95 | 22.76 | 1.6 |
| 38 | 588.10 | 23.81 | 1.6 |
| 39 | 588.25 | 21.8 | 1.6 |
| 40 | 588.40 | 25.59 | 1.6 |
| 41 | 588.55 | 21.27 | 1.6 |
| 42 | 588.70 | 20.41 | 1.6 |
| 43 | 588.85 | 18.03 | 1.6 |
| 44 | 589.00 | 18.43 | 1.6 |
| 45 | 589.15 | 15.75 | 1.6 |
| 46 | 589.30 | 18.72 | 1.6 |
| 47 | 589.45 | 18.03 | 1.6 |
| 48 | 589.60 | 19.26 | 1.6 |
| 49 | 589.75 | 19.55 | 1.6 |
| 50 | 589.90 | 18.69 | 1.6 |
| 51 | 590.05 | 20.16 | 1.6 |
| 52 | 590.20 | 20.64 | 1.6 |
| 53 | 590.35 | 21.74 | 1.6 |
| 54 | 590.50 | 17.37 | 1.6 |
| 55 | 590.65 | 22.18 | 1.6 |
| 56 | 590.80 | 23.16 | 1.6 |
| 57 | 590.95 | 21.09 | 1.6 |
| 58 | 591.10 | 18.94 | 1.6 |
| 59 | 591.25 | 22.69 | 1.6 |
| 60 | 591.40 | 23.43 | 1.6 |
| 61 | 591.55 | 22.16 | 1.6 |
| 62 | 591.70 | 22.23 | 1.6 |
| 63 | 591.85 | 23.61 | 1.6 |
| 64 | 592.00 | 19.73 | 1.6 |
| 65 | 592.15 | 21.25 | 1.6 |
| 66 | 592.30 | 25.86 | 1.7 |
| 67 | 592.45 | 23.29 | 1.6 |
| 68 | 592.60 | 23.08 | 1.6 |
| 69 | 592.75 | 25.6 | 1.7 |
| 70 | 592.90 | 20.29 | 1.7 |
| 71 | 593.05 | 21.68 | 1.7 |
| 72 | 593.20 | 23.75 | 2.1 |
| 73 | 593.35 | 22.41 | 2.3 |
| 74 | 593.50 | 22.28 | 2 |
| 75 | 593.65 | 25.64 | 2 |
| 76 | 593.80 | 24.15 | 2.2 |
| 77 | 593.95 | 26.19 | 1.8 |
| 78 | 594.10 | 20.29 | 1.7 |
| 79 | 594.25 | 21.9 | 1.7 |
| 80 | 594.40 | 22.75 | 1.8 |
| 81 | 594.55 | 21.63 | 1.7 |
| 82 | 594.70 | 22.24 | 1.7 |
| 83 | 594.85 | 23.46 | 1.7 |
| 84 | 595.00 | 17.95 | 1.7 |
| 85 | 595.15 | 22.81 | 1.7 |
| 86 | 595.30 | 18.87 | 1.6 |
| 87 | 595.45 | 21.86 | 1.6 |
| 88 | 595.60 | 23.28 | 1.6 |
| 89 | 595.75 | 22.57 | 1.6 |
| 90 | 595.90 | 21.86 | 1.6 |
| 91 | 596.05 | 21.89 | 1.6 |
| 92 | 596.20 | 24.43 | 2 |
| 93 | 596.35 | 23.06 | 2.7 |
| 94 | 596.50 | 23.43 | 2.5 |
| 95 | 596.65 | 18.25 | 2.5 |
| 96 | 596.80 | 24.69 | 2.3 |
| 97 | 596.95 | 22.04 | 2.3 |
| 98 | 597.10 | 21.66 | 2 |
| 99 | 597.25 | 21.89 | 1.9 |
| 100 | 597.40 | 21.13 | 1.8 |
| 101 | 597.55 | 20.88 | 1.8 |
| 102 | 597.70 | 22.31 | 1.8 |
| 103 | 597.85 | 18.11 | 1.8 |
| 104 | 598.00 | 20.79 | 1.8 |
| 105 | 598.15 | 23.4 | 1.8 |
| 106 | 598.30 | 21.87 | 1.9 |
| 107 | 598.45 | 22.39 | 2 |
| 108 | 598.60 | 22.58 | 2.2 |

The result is 593.95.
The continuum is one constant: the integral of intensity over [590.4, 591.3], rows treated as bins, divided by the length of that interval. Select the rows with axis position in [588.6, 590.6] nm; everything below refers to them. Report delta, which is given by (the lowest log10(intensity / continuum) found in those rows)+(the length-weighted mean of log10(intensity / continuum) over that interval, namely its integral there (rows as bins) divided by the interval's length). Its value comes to -0.164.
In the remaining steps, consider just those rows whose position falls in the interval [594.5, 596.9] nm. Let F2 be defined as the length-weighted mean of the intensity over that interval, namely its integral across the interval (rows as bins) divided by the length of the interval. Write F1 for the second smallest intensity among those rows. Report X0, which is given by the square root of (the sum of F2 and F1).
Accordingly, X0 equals 6.3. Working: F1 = 18.25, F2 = 22.0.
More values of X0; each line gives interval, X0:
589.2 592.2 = 6.2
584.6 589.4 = 6.3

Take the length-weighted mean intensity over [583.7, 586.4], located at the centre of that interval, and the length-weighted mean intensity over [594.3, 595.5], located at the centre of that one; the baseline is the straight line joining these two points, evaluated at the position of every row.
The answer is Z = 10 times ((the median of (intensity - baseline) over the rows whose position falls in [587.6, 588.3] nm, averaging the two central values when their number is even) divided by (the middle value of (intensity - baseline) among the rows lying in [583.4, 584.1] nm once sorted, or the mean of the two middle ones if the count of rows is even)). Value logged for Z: -2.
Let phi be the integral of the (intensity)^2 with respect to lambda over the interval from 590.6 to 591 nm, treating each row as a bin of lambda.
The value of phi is 198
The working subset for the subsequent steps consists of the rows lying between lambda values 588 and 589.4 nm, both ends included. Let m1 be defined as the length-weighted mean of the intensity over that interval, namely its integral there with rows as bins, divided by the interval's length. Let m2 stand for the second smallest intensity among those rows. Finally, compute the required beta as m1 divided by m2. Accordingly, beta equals 1.13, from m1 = 20.4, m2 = 18.03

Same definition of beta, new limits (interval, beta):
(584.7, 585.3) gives 1.10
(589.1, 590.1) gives 1.03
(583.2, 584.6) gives 1.04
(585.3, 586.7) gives 1.08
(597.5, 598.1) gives 0.99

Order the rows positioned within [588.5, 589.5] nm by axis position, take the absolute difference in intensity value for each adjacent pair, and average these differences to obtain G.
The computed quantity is 1.66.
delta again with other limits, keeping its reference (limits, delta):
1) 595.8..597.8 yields -0.036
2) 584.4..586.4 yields 0.010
